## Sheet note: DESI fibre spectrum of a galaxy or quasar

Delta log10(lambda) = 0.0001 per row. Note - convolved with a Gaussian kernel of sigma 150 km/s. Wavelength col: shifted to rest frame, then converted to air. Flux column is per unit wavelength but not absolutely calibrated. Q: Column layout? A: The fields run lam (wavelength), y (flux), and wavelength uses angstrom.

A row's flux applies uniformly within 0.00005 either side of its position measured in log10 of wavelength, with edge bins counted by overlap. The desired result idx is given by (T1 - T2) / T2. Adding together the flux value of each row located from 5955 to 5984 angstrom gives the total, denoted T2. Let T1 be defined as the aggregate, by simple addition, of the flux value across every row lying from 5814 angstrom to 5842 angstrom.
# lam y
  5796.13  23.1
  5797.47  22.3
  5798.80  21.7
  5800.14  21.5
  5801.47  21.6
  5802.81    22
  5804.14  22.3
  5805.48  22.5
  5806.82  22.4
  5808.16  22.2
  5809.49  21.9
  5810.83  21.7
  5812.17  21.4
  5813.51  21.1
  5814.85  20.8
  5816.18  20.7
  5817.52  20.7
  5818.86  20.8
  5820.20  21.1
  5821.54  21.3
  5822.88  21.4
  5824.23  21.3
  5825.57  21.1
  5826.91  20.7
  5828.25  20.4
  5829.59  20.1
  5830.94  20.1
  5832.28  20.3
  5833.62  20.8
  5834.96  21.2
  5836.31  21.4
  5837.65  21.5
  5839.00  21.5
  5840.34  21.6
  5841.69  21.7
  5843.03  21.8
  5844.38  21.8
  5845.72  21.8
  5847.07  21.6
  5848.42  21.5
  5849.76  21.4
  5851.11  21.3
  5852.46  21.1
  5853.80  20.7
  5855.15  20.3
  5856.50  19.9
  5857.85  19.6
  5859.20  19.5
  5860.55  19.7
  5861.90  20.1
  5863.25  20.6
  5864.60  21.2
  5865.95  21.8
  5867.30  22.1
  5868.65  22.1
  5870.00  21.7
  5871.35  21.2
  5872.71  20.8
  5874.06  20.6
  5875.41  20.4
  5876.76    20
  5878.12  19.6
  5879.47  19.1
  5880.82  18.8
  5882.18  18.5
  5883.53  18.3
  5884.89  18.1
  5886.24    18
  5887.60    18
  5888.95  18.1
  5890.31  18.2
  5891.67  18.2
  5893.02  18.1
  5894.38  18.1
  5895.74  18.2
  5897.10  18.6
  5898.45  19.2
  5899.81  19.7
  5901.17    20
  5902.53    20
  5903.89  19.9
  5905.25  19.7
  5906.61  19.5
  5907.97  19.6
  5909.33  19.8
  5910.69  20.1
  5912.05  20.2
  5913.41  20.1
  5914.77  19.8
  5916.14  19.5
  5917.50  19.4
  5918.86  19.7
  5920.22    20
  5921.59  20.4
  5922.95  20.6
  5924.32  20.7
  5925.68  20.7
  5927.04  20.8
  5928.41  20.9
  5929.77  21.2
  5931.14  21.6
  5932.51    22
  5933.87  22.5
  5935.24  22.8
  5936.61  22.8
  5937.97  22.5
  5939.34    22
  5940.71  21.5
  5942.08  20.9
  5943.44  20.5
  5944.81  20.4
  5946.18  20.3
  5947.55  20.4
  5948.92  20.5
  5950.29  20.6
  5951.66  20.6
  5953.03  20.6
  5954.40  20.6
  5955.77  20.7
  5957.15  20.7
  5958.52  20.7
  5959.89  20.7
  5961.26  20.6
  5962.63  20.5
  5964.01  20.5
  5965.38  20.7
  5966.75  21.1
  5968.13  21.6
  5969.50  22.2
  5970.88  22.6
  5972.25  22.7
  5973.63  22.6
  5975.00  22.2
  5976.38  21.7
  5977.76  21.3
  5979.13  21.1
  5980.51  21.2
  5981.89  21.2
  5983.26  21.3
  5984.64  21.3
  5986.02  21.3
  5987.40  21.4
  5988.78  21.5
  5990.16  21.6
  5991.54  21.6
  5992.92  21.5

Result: -0.017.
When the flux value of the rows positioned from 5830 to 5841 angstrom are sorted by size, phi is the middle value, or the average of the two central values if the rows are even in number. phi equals 21.3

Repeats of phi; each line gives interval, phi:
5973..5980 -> 21.7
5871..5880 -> 20.4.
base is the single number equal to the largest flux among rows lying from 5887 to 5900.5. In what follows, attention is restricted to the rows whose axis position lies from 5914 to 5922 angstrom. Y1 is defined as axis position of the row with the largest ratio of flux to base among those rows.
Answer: 5921.59 angstrom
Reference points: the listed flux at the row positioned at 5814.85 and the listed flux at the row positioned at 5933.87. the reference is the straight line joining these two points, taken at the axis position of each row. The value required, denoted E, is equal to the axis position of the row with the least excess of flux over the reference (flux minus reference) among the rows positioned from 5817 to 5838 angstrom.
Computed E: 5830.94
